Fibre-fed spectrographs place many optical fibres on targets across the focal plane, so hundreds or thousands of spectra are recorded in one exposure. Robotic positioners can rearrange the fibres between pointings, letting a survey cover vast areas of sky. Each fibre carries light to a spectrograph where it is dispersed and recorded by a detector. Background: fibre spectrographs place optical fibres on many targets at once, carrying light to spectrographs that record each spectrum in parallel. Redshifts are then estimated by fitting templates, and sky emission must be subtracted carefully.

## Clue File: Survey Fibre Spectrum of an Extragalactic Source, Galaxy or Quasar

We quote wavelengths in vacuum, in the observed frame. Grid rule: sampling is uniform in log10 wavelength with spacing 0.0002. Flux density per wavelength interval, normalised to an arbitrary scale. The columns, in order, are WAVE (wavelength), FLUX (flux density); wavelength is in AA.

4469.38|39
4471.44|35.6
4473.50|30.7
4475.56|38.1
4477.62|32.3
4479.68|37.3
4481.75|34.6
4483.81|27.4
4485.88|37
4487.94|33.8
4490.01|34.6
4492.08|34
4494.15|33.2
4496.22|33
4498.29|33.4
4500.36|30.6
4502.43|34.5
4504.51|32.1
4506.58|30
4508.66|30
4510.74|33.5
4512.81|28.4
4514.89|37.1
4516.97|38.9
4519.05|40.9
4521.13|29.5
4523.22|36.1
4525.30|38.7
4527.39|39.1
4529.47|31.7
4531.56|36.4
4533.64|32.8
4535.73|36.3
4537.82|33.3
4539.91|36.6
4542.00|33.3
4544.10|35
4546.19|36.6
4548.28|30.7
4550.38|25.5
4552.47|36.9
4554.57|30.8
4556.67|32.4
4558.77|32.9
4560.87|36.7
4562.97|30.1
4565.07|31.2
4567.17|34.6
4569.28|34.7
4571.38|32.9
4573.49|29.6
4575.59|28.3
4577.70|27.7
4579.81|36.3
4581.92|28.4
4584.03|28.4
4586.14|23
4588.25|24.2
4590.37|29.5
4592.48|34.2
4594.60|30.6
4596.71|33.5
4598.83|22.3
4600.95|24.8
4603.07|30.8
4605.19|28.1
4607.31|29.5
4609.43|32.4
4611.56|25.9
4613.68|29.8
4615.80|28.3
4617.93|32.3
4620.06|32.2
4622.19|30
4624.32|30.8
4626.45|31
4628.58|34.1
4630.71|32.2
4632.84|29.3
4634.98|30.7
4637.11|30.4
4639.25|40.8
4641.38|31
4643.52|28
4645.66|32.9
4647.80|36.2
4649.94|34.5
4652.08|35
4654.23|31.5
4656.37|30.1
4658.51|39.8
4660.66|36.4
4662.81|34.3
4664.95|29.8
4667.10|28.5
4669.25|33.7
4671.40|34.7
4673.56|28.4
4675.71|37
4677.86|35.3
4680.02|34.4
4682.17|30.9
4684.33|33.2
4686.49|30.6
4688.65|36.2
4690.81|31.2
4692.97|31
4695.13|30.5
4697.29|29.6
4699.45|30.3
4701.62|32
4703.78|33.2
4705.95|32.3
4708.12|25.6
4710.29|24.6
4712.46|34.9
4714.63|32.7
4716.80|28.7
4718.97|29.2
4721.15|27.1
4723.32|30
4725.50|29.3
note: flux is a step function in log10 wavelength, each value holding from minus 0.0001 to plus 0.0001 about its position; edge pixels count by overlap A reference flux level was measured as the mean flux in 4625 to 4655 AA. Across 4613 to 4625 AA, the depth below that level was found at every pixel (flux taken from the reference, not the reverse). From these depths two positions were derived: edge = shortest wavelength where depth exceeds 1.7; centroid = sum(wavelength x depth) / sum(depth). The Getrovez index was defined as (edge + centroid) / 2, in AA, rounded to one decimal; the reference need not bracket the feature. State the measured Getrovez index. 4615.9 AA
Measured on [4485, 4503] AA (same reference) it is 4494.9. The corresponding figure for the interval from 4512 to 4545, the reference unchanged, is 4520.3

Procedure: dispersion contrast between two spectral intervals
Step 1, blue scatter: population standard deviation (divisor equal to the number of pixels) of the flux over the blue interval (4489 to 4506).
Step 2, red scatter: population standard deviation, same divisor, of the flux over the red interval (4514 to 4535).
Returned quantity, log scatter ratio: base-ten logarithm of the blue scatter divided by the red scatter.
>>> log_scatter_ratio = -0.45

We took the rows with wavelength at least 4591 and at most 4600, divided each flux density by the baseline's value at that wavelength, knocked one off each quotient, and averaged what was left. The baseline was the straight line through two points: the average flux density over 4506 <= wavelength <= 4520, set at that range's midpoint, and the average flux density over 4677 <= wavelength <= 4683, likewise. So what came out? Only -0.11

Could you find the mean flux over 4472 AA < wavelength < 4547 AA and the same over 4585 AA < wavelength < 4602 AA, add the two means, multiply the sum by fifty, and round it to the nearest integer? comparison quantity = 3098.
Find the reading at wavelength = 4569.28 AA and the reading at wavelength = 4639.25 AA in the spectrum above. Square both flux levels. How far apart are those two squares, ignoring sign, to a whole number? 461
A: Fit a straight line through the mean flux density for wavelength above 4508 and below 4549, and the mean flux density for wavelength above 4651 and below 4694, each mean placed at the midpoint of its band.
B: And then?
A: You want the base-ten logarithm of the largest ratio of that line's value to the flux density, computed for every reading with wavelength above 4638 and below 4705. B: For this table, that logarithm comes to 0.08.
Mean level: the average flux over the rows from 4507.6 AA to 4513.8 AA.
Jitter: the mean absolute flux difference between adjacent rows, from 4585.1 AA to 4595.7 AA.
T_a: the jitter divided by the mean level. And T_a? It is 0.12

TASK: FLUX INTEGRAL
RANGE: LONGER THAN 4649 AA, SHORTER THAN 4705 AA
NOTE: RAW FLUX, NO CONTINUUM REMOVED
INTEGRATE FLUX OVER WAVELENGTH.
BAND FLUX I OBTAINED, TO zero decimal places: 1835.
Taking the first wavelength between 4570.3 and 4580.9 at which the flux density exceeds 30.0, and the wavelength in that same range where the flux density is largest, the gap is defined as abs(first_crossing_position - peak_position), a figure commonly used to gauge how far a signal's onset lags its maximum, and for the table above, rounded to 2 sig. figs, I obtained 8.4 AA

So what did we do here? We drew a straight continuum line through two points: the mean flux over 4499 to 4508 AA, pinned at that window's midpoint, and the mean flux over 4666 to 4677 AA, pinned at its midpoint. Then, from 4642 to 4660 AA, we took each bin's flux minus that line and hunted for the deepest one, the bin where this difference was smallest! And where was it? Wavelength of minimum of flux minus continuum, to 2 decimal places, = 4643.52 AA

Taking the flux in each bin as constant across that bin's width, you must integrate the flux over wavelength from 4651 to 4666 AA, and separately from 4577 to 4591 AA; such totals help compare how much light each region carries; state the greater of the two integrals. 508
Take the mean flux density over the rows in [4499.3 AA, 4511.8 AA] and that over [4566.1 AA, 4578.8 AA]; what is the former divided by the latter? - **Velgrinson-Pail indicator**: 1.02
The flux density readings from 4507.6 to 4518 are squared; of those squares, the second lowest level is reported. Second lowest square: 900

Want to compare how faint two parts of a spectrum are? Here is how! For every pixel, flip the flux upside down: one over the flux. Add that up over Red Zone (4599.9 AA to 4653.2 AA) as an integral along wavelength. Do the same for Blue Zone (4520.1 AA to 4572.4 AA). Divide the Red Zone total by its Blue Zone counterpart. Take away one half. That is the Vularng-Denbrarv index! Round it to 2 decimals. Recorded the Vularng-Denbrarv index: 0.60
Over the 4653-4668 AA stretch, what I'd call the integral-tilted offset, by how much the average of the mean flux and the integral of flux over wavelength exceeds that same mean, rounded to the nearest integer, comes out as 231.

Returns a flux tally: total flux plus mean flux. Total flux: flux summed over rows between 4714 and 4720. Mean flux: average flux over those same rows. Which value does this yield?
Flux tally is 121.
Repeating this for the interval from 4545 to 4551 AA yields 124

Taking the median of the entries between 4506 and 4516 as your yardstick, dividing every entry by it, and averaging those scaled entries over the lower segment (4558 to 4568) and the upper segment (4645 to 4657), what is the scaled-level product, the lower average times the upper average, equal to 1.23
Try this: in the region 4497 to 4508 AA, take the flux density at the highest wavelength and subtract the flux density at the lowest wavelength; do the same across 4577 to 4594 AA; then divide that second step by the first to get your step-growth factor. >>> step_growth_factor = -1.9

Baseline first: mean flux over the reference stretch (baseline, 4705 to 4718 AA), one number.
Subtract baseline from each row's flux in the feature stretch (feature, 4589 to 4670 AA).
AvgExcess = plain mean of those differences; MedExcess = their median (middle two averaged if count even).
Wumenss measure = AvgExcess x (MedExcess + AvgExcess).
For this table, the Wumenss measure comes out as 5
